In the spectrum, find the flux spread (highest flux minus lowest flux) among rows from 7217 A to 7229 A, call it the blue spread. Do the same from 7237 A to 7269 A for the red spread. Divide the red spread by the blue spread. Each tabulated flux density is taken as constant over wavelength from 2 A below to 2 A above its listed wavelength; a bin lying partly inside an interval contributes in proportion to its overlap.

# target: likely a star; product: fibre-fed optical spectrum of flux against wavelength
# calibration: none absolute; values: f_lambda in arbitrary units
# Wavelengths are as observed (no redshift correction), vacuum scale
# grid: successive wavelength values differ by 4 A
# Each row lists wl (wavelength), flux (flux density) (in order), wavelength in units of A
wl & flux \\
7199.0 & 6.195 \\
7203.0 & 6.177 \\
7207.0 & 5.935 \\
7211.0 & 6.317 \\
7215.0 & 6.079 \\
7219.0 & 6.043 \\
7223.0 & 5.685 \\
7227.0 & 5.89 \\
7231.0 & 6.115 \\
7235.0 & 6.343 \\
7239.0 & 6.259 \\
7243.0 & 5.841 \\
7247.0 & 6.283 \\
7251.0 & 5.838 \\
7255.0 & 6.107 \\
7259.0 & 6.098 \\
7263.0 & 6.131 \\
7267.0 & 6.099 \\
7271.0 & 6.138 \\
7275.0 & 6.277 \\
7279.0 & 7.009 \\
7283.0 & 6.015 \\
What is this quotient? 1.24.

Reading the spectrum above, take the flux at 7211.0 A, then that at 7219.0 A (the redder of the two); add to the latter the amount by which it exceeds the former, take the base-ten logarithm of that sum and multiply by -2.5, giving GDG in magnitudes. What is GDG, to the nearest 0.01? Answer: -1.90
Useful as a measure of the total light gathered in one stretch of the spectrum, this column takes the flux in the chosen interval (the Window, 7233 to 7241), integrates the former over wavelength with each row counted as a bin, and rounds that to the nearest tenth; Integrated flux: 50.4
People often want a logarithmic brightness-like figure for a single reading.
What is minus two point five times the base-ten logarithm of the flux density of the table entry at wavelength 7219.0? -1.95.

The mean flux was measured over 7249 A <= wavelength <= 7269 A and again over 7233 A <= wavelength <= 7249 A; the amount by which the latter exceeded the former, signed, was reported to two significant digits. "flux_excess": 0.13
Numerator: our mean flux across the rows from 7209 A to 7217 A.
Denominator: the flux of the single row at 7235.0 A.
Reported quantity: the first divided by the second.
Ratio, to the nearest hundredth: 0.98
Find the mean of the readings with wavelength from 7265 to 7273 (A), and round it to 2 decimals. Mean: 6.12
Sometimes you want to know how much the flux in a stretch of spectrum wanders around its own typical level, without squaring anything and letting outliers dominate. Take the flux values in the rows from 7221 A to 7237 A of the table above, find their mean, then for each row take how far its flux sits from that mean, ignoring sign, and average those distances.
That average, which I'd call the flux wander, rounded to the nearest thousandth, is 0.221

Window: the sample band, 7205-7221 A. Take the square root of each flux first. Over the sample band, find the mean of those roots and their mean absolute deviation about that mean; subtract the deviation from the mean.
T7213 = 2.45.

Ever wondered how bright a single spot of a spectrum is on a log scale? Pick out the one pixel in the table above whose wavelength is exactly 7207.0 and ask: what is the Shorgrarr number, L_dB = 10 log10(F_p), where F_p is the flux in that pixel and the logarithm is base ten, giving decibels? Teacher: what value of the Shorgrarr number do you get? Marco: 7.73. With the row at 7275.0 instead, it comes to 7.98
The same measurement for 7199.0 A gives 7.92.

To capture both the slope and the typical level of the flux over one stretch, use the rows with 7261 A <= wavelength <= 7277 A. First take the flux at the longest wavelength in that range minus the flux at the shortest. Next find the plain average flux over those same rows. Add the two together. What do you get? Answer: 6.31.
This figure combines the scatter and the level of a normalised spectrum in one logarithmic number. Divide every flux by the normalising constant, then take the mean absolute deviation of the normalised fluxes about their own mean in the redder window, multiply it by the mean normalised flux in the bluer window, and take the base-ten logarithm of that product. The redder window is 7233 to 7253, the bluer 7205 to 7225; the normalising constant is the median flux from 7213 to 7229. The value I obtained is -1.4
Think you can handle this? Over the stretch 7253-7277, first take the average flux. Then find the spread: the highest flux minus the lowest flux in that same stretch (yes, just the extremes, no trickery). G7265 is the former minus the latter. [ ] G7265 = 5.96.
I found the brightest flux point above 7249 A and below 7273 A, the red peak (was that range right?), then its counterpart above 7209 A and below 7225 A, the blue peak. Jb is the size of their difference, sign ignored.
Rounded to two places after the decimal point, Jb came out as 0.18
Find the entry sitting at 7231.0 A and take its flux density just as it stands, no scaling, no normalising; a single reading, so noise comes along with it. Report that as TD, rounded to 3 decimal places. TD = 6.115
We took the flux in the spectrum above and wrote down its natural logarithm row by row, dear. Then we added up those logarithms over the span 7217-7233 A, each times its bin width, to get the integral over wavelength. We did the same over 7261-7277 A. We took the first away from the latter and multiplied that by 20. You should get 12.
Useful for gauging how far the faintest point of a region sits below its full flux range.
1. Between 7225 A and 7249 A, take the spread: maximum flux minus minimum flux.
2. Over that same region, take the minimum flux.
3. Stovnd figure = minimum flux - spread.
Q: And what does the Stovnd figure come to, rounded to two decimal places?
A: 5.34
